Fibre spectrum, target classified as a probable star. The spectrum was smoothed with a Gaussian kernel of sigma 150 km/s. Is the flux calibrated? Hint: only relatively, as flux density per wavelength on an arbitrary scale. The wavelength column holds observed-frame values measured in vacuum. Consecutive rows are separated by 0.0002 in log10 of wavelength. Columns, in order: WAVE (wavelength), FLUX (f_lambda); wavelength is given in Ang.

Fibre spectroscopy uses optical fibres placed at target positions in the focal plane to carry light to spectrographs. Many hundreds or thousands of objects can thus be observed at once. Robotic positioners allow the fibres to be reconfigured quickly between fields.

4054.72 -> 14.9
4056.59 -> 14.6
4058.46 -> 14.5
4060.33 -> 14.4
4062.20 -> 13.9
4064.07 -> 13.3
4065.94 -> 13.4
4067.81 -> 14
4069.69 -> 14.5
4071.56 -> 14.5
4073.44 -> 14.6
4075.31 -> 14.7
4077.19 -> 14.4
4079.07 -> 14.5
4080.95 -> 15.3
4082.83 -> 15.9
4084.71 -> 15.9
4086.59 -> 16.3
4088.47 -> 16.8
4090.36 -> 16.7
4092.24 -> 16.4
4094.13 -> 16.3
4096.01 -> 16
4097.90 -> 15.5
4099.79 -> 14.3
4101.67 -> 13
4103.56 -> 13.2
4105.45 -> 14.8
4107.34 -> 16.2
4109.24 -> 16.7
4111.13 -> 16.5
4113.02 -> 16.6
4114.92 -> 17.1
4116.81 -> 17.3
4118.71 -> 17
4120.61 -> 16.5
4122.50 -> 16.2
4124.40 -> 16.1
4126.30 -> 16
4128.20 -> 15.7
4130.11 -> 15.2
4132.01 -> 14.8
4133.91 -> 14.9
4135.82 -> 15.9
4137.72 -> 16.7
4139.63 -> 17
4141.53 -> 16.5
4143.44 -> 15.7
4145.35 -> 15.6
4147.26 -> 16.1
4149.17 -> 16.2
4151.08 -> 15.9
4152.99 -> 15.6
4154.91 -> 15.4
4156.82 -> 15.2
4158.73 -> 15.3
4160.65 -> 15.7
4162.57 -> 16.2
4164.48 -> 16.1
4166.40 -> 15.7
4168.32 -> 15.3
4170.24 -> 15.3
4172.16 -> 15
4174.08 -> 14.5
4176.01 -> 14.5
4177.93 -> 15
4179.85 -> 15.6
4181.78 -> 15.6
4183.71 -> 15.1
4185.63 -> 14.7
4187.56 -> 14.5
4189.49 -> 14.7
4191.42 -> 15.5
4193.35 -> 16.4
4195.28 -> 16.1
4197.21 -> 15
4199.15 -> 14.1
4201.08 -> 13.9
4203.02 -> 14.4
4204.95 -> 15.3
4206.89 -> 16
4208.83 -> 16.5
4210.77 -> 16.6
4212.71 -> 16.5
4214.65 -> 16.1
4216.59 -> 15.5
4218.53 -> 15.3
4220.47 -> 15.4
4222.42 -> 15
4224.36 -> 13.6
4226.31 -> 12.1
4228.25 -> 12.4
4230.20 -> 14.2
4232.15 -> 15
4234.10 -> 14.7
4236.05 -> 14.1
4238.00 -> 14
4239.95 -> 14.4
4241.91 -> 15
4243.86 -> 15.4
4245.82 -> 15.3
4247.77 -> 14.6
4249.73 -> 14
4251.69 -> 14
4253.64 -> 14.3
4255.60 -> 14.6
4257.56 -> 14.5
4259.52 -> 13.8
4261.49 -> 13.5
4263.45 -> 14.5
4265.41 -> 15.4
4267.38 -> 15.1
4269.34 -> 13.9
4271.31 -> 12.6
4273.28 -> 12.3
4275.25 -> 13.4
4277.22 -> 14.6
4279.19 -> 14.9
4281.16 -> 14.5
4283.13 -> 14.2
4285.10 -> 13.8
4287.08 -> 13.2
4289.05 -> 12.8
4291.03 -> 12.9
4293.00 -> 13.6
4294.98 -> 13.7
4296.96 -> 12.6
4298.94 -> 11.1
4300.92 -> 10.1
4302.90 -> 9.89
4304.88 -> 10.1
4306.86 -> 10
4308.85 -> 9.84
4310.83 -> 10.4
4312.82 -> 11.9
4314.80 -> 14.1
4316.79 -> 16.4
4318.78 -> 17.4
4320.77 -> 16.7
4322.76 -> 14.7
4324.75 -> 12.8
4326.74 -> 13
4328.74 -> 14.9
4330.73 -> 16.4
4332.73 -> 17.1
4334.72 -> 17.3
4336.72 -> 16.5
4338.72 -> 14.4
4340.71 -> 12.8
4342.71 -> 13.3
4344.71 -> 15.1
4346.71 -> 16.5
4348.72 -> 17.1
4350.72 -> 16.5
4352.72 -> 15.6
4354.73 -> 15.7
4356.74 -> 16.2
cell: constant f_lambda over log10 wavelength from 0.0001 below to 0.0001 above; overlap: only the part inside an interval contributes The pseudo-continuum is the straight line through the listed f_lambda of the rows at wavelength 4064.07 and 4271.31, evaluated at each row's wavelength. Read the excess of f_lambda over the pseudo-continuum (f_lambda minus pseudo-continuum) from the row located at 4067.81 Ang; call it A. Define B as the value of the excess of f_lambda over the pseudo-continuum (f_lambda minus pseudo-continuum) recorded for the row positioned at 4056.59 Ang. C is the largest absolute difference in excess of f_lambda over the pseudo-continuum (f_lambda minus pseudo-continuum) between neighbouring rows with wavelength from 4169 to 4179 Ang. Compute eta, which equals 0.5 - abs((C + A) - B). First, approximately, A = 0.7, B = 1.3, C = 0.51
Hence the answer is 0.4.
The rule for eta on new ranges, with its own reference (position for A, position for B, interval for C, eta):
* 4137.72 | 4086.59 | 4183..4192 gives -0.9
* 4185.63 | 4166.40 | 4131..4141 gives 0.4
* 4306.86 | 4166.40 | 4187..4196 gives -3.8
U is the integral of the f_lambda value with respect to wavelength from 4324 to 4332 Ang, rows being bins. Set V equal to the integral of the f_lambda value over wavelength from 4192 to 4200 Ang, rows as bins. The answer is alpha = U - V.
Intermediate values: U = 115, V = 123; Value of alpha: -8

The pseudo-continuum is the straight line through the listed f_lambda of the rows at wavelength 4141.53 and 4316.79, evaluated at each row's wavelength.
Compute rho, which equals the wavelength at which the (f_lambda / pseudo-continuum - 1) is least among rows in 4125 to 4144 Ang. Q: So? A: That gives 4132.01 Ang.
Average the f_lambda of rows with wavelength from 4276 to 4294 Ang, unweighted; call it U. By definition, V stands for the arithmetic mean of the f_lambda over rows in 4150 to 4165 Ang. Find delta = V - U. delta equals 1.8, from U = 13.8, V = 15.7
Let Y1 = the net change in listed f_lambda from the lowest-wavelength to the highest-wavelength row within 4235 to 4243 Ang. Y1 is 0.9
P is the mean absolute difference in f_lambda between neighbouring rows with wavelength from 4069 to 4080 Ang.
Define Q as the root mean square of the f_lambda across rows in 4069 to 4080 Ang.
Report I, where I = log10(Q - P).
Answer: 1.16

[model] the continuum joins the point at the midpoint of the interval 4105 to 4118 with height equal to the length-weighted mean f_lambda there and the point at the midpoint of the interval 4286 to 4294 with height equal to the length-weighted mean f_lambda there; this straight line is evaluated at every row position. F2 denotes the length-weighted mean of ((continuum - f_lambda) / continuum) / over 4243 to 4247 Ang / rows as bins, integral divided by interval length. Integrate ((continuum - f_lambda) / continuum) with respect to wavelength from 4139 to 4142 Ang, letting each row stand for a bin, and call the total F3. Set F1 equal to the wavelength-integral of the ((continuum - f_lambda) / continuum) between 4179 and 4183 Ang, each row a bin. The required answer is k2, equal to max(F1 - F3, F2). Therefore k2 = 0.05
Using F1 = -0.1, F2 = -0.09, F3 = -0.1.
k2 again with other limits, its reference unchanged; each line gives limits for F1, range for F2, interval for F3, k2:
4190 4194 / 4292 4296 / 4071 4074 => -0.04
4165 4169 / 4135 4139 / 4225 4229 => -0.02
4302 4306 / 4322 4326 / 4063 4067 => -0.03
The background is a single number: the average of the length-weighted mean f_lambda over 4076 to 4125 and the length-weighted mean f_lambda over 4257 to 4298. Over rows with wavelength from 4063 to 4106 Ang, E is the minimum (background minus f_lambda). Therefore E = -2.0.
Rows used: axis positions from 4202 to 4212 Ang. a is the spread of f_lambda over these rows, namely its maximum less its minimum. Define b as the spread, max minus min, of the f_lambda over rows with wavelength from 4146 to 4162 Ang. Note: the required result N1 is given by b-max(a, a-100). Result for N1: -1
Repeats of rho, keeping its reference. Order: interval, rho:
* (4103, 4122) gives 4103.56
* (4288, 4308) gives 4302.90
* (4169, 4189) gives 4174.08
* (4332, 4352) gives 4340.71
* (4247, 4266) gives 4261.49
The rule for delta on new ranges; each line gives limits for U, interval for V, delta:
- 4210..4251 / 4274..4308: -2.1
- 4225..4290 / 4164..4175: 1.2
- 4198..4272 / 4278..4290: -0.7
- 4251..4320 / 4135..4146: 3.0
